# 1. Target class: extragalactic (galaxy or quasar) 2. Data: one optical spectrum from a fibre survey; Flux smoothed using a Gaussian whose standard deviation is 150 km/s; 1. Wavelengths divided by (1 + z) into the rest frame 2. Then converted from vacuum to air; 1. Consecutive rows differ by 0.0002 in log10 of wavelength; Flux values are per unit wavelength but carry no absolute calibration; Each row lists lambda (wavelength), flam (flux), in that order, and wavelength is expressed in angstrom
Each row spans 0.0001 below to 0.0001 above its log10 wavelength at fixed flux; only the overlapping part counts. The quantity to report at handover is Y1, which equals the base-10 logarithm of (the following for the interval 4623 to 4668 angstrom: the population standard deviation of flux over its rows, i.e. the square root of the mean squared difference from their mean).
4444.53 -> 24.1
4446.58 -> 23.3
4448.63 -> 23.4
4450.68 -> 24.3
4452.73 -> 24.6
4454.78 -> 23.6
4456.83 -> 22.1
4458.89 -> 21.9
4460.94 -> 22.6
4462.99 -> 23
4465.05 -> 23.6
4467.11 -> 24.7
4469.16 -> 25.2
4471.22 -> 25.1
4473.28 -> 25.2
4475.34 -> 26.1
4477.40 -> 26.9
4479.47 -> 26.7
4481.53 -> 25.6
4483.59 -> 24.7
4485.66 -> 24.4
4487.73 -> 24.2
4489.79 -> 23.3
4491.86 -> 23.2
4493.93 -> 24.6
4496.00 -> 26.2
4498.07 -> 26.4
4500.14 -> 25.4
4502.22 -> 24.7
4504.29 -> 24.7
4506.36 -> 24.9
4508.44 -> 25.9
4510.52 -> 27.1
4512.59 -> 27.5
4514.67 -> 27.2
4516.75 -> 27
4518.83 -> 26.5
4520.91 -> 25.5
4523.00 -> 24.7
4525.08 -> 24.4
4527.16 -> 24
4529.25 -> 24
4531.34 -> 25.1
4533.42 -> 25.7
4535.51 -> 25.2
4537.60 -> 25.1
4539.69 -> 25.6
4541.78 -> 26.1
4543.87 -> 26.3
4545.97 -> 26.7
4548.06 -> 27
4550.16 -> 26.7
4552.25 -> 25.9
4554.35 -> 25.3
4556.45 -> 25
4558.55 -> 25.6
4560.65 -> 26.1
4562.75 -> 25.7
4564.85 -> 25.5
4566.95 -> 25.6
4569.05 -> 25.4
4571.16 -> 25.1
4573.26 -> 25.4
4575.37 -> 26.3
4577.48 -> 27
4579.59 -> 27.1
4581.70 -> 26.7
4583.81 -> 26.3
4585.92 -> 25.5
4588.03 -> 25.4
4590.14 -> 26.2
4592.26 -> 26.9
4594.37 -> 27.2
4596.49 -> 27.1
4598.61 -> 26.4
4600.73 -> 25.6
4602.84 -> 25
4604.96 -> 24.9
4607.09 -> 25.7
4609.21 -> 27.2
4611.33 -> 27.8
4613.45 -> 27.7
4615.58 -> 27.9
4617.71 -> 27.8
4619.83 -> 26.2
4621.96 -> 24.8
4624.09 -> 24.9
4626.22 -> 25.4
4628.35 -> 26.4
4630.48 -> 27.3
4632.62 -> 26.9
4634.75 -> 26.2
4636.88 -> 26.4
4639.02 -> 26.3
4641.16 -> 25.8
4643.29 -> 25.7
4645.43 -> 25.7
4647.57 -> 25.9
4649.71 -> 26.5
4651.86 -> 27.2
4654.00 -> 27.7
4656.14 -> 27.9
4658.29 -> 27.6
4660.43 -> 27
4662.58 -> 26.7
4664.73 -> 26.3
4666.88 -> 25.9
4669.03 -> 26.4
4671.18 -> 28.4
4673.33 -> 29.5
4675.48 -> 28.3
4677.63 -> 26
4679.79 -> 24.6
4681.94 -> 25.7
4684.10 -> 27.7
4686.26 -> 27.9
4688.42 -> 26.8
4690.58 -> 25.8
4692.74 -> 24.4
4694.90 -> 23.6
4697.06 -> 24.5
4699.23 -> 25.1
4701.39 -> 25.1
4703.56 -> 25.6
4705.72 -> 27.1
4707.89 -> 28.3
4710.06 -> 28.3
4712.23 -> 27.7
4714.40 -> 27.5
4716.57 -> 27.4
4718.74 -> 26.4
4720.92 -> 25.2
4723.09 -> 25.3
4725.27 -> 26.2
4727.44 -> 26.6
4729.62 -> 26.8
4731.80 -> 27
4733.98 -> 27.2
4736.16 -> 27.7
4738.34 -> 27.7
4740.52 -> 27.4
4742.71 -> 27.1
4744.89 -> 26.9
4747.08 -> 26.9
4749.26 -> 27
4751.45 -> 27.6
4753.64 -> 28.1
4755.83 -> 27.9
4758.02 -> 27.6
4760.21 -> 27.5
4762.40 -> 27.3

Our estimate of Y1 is -0.111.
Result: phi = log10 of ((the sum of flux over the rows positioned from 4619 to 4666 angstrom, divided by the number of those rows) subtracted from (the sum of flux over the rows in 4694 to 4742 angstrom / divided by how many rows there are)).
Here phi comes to -0.88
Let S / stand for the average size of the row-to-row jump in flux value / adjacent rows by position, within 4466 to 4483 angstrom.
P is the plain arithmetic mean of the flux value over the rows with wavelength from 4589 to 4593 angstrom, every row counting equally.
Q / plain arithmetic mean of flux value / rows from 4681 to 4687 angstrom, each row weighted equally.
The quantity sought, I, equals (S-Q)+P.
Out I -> 0.0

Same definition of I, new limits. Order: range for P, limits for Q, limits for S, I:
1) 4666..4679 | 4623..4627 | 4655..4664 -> 2.7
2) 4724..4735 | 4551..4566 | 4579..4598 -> 1.6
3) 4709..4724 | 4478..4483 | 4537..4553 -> 1.1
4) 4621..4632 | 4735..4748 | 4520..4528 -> -1.0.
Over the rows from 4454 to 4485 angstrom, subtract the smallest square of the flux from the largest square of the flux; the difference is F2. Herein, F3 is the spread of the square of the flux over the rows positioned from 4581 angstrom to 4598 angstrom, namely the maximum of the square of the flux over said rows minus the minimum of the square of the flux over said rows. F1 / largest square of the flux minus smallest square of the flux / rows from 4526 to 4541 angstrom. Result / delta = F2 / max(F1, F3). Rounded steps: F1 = 84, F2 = 244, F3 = 95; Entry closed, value 2.6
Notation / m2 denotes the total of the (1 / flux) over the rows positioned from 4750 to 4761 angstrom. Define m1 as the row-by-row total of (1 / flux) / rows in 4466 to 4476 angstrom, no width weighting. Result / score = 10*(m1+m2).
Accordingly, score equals 3.78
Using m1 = 0.198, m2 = 0.180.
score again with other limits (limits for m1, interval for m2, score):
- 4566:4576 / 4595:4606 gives 3.90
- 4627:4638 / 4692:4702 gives 3.92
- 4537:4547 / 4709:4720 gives 3.75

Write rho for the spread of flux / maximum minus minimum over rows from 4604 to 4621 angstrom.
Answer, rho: 3.0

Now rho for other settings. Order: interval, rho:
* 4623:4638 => 2.4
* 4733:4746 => 0.8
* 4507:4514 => 1.6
